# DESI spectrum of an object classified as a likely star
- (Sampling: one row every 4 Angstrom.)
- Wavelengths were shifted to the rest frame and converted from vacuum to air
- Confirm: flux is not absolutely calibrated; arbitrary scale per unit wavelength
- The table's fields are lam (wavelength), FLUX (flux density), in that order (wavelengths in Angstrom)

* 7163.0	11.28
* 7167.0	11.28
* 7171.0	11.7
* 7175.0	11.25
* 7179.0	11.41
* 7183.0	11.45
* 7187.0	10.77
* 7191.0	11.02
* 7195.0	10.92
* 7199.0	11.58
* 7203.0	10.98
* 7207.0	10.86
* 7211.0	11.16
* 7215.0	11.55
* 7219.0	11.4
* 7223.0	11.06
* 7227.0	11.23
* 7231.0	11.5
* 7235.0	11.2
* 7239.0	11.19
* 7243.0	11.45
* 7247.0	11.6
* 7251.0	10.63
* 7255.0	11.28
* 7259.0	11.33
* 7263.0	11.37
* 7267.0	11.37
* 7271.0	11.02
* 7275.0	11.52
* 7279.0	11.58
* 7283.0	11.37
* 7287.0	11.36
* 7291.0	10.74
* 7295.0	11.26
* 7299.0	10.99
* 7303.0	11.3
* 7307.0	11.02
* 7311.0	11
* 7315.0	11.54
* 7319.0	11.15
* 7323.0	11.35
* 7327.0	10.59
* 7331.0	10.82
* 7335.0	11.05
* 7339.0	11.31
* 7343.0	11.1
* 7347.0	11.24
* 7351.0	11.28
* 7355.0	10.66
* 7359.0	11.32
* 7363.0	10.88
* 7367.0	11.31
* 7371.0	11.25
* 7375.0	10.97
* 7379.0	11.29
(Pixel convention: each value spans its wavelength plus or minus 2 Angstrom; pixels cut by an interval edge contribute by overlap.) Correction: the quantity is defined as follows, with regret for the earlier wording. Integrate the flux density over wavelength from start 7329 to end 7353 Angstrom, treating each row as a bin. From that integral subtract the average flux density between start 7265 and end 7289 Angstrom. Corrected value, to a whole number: 256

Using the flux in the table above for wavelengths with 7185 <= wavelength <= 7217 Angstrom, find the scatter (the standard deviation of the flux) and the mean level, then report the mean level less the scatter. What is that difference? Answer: 10.8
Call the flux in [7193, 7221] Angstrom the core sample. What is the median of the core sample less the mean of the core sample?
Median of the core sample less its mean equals -0.05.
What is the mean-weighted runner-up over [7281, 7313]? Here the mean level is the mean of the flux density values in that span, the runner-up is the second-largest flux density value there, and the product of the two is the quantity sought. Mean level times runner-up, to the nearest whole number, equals 126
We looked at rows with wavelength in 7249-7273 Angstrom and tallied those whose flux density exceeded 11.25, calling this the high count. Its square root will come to 2.0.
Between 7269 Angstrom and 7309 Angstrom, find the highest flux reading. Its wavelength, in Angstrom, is 7279.0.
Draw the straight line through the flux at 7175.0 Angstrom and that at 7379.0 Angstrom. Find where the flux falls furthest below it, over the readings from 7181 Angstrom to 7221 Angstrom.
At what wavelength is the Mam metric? 7187.0 Angstrom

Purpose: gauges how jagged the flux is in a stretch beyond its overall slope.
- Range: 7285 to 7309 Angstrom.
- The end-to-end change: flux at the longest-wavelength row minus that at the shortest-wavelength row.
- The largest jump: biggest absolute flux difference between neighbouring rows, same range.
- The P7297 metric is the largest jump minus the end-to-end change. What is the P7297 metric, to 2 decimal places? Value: 0.96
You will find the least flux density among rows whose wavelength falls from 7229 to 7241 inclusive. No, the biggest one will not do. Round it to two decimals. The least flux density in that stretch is 11.19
